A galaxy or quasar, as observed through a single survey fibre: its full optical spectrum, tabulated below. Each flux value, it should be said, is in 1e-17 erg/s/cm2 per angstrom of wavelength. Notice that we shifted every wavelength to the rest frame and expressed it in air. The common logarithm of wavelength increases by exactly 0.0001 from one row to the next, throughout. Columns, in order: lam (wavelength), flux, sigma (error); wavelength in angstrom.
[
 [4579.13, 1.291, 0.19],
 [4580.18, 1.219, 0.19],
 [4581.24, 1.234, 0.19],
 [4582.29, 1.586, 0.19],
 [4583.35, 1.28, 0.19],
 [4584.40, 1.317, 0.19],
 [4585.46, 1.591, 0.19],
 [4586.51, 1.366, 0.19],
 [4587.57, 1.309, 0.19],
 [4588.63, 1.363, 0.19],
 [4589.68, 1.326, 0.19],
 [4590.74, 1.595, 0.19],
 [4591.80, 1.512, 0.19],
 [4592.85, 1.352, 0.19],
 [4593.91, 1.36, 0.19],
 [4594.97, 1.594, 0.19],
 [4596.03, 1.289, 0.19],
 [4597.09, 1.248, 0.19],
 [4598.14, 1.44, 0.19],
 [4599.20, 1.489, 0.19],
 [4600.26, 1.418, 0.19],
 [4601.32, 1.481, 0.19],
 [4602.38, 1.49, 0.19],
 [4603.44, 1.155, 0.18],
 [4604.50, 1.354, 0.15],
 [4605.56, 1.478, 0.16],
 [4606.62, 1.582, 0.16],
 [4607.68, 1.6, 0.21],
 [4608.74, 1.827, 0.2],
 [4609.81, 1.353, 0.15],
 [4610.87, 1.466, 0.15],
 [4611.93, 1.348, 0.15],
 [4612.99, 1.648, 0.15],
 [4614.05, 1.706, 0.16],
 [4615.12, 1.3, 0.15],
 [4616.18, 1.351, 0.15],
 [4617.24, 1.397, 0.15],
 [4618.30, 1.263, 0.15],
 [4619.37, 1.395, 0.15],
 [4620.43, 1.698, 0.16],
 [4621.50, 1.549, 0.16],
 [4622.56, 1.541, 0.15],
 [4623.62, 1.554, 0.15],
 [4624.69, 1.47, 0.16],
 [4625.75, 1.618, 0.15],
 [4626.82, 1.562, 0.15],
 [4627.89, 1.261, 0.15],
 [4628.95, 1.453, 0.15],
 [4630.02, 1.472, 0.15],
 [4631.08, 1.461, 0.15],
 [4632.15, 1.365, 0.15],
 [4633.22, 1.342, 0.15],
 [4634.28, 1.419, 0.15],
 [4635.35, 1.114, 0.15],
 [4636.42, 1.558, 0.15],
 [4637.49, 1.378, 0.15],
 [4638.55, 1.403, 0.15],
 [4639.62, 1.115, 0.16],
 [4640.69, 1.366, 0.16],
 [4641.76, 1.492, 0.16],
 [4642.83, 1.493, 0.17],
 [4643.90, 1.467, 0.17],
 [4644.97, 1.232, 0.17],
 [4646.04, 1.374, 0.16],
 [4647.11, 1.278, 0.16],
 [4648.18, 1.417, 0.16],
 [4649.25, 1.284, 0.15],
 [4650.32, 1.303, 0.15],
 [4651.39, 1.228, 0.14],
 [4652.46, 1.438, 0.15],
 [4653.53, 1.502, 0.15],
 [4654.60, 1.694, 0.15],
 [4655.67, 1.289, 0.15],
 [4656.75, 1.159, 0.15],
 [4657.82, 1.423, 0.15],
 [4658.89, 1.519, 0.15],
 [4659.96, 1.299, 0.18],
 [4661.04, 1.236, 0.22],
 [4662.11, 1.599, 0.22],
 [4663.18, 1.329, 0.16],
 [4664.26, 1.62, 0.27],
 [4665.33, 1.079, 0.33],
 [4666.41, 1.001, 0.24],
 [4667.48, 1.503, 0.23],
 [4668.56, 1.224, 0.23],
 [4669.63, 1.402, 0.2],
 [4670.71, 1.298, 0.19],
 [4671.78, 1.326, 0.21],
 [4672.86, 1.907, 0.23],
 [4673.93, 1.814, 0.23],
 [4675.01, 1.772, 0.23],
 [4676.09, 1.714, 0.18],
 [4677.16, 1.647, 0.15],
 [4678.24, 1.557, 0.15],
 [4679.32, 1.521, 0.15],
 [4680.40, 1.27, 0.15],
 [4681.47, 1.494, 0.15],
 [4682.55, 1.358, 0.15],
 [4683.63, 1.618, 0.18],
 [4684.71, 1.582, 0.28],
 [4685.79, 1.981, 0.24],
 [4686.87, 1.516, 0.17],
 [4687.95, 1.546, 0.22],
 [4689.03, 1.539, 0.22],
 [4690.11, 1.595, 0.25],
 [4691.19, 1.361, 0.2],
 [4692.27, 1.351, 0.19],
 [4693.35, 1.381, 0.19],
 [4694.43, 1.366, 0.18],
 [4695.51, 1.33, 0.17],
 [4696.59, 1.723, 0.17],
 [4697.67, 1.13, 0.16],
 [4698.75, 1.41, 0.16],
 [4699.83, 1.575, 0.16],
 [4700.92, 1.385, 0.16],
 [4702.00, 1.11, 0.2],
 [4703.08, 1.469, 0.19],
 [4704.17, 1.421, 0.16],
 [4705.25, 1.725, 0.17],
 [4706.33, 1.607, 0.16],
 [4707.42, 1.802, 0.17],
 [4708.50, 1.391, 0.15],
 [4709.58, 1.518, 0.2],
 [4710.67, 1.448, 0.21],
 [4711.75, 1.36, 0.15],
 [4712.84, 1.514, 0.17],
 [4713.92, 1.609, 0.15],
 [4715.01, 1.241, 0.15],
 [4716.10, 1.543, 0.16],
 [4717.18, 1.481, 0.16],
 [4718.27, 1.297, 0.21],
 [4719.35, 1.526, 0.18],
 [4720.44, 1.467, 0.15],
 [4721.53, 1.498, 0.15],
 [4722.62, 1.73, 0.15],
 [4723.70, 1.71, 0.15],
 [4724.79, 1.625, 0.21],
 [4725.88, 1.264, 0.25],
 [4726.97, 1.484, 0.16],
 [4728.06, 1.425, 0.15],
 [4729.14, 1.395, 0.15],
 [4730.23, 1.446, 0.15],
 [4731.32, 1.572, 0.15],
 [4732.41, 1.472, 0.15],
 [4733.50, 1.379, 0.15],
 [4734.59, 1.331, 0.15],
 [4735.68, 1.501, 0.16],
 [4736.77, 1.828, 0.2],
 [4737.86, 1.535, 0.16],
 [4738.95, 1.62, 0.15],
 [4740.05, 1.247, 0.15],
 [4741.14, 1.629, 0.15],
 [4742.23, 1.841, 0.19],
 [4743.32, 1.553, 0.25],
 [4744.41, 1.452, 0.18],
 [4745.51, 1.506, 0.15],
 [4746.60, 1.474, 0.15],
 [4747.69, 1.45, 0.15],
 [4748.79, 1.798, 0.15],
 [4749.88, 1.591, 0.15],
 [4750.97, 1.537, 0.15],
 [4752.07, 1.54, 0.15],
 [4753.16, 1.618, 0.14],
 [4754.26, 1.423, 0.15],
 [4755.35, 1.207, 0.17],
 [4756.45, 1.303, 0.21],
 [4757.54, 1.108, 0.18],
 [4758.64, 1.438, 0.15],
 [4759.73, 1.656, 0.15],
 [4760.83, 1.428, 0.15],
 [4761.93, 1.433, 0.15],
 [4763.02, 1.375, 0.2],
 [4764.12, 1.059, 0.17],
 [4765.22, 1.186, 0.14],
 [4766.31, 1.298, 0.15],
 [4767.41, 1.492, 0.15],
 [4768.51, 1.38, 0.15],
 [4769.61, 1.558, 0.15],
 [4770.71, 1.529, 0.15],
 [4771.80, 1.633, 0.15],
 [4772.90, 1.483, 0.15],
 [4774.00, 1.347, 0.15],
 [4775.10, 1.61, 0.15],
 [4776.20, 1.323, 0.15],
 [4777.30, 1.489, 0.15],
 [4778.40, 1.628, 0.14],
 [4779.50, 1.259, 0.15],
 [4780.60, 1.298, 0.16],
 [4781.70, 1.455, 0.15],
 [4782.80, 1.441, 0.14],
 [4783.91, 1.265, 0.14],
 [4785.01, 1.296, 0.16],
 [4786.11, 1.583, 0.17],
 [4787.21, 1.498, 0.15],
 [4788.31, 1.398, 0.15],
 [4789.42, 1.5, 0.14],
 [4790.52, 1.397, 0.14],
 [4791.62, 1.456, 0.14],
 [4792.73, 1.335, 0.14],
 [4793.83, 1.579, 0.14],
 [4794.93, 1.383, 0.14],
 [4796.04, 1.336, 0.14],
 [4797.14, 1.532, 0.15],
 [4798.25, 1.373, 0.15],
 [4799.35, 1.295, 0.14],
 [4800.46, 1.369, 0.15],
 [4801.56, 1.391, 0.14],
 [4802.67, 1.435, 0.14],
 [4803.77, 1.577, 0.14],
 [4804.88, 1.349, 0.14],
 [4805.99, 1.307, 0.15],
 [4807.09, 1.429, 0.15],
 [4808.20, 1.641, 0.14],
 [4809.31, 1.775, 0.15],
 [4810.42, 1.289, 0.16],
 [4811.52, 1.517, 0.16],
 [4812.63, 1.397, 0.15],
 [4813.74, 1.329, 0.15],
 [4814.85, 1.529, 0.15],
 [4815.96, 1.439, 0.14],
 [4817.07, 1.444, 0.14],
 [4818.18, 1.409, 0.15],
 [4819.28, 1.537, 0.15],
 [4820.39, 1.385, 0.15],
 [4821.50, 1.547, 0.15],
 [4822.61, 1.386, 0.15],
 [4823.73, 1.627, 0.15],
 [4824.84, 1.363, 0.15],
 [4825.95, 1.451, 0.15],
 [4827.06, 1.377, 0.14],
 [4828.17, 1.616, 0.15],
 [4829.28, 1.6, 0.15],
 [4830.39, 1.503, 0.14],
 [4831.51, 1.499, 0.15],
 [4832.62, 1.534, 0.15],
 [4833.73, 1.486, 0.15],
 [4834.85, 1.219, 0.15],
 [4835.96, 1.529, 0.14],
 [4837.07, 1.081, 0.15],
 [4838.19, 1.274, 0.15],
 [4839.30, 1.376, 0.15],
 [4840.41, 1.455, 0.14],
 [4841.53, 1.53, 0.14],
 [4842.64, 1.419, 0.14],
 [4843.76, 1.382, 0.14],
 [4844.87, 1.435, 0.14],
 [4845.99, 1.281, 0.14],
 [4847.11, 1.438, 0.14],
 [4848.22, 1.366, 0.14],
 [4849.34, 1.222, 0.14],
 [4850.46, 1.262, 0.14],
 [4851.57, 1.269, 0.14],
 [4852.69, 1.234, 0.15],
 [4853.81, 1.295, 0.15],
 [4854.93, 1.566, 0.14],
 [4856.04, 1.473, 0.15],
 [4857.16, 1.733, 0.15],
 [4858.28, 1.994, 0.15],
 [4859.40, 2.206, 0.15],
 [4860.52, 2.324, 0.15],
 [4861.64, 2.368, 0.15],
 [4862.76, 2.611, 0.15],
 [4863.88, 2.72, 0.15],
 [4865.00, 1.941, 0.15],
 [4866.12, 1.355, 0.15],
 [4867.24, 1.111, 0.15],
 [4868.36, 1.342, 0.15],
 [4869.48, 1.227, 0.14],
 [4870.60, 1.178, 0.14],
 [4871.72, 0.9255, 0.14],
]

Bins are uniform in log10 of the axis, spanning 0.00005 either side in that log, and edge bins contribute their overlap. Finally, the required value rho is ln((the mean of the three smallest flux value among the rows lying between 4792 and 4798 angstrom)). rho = 0.301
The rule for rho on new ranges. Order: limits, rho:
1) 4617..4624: 0.301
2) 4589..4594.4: 0.297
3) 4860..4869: 0.238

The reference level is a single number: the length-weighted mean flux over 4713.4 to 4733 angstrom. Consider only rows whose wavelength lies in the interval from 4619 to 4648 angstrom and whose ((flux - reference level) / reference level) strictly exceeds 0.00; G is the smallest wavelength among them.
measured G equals 4620.43 angstrom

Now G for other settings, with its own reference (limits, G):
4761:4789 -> 4767.41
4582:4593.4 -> 4582.29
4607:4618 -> 4607.68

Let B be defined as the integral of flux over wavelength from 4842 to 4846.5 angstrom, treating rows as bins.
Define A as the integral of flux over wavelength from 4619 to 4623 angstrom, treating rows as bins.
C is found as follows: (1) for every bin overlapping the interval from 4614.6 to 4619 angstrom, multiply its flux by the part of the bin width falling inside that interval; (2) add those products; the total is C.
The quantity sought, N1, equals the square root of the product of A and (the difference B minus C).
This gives 1.5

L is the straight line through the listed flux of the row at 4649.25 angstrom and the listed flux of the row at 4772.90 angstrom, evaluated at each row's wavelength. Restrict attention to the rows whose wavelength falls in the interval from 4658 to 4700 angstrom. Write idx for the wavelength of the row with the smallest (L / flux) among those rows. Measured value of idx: 4685.79 angstrom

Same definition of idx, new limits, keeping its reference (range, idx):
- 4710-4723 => 4722.62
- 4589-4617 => 4608.74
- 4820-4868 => 4863.88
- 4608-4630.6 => 4608.74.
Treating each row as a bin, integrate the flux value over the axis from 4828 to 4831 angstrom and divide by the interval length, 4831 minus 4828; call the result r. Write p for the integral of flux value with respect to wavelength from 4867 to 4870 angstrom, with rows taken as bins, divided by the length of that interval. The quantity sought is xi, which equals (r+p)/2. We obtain 1.40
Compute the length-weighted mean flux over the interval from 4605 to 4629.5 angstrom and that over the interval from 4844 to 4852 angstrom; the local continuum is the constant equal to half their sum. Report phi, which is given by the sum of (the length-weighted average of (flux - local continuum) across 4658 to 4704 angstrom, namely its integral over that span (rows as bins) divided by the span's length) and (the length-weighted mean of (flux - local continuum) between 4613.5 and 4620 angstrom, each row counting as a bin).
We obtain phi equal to 0.05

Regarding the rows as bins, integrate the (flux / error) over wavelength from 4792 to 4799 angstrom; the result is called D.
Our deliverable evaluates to 69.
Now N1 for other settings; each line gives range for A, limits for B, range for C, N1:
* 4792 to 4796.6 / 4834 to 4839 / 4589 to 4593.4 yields 0.8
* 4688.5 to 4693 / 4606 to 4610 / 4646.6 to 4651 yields 2.0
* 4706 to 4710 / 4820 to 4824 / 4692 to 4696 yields 1.7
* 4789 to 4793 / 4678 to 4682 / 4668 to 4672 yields 1.8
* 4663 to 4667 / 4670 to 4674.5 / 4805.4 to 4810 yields 0.6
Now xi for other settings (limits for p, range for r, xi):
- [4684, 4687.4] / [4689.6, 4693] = 1.56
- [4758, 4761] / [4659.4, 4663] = 1.44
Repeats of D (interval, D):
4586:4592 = 44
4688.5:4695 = 46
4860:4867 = 101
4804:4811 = 70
